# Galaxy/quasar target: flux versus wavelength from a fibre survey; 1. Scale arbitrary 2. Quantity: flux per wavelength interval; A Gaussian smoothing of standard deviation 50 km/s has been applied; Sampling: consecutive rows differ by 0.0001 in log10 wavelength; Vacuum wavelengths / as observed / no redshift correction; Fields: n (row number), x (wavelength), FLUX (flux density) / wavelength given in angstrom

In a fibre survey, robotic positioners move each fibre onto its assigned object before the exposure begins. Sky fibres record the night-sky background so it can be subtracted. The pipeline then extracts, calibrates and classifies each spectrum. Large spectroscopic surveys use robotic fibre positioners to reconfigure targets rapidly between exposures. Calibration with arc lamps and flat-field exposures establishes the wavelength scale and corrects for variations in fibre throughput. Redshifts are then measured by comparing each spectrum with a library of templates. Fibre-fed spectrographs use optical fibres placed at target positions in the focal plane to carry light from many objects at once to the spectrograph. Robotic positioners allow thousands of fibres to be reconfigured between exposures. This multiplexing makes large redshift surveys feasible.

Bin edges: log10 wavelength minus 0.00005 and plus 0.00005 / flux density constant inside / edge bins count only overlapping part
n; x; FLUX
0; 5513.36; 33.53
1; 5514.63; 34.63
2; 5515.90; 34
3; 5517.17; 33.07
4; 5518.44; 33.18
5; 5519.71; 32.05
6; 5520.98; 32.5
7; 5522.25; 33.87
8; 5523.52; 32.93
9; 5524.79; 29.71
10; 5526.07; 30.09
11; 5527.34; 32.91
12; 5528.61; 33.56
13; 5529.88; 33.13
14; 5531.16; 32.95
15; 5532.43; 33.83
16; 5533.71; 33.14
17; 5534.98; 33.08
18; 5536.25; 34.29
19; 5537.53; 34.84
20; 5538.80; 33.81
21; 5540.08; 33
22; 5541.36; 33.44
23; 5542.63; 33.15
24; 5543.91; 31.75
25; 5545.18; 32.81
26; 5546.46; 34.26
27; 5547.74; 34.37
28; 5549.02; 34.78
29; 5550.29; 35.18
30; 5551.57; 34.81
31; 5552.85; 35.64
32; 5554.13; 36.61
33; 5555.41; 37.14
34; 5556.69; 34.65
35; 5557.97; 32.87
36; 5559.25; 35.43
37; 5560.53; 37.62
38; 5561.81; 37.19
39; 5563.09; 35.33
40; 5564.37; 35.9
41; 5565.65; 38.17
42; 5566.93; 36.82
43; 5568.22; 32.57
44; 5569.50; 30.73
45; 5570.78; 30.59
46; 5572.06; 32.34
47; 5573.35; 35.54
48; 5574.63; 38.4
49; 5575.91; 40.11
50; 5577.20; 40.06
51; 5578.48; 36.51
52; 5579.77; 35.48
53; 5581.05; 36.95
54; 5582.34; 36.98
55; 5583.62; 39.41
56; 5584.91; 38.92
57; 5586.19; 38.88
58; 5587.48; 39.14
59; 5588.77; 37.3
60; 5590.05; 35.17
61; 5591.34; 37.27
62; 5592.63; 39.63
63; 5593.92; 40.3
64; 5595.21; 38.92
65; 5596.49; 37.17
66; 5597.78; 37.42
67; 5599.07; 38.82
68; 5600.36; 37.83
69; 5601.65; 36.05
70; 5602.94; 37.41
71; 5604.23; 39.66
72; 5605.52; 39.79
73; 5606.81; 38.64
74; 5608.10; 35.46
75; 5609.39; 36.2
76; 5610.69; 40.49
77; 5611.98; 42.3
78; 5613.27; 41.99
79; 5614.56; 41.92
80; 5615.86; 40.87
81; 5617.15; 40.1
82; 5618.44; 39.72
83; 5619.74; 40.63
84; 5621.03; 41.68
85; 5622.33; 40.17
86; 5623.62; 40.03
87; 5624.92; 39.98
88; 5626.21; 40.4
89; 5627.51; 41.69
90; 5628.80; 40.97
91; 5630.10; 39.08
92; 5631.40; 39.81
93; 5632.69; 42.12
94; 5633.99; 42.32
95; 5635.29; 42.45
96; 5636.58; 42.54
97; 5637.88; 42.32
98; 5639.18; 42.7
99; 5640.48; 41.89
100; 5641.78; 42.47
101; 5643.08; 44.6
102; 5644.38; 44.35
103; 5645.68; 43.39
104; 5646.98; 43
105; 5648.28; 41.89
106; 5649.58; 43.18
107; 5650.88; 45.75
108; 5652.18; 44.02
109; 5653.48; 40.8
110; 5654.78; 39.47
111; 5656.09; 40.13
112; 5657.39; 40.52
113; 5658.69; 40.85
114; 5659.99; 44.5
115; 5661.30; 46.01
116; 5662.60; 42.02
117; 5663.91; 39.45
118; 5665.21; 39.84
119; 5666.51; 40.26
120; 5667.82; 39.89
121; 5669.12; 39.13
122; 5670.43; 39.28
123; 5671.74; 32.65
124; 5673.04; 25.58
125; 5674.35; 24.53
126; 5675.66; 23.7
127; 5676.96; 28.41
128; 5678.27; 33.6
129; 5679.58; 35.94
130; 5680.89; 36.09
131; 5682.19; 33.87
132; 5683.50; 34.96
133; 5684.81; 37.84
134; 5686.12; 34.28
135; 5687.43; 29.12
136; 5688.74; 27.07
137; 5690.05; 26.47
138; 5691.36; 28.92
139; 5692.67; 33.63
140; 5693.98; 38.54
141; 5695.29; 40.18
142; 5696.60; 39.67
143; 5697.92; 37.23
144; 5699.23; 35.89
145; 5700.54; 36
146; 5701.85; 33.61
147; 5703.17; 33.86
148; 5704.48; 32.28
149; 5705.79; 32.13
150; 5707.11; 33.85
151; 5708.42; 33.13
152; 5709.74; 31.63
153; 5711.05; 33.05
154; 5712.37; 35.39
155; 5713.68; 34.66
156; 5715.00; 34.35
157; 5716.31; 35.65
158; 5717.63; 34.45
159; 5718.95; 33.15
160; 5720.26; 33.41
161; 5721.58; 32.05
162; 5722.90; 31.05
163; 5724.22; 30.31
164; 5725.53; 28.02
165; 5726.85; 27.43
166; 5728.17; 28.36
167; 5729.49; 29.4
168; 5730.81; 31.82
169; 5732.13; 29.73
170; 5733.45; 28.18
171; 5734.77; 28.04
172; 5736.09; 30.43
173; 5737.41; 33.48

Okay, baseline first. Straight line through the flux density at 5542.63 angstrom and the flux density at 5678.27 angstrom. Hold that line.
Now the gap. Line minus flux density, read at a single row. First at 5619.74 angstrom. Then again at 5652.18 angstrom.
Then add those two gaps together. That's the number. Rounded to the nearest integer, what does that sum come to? -18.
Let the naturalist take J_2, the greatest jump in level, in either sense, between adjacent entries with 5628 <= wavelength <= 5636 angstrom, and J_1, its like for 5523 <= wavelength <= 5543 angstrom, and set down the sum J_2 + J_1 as 6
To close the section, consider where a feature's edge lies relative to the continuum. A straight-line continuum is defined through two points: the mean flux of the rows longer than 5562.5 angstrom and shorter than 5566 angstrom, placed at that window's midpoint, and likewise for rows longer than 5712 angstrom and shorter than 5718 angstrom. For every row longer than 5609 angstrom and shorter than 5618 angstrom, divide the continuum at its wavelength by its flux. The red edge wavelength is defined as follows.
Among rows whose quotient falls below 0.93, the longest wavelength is 5617.15 angstrom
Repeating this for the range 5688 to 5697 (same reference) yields 5696.60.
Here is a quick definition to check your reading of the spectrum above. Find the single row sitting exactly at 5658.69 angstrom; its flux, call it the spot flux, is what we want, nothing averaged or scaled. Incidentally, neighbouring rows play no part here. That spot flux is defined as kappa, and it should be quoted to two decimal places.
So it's 40.85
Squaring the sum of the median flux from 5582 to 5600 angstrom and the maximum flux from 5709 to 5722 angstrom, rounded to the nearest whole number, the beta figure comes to 5550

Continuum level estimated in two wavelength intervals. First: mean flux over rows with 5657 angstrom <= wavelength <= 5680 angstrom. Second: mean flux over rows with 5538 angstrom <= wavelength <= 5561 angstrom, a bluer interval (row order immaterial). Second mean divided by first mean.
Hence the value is 0.95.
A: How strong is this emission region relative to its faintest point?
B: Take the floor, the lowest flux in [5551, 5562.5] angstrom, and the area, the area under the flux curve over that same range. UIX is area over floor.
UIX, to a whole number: 13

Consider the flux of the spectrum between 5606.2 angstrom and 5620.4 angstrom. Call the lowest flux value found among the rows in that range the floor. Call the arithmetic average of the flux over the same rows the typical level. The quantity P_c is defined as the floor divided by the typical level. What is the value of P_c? 0.89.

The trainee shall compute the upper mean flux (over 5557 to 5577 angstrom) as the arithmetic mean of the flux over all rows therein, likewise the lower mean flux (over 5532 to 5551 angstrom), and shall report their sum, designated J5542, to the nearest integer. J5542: 69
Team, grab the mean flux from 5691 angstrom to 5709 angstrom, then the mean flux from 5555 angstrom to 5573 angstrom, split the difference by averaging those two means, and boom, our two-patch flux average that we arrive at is 35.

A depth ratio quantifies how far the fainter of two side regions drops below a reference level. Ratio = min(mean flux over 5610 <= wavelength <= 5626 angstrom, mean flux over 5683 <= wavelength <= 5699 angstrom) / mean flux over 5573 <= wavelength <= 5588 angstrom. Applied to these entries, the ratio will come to 0.89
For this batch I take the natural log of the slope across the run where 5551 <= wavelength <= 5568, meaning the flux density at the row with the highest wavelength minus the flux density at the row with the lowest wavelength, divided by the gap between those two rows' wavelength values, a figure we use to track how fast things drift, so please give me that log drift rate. -2.0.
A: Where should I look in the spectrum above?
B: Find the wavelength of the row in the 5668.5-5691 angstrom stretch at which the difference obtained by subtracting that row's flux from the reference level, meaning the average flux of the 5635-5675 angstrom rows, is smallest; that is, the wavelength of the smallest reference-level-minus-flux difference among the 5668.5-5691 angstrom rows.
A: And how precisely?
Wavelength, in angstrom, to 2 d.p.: 5670.43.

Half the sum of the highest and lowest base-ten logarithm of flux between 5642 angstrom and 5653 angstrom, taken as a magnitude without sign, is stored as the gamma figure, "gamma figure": 1.64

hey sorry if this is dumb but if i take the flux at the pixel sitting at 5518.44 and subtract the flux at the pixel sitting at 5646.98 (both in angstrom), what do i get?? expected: -10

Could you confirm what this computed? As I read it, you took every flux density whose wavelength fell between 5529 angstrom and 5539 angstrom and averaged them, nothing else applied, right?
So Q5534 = 33.6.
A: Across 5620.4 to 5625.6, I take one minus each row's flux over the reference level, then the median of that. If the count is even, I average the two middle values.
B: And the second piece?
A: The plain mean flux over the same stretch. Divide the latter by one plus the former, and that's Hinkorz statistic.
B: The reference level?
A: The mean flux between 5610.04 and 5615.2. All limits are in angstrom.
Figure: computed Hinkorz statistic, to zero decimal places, 39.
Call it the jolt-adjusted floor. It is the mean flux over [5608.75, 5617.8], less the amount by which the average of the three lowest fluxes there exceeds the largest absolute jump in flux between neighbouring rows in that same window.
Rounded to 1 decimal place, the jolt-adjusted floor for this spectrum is 5.9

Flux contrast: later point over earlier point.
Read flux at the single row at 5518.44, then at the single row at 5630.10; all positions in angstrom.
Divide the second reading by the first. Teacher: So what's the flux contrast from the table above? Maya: 1.18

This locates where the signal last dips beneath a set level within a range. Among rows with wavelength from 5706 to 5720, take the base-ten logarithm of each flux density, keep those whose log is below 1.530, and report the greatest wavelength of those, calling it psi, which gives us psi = 5718.95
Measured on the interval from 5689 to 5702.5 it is 5701.85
